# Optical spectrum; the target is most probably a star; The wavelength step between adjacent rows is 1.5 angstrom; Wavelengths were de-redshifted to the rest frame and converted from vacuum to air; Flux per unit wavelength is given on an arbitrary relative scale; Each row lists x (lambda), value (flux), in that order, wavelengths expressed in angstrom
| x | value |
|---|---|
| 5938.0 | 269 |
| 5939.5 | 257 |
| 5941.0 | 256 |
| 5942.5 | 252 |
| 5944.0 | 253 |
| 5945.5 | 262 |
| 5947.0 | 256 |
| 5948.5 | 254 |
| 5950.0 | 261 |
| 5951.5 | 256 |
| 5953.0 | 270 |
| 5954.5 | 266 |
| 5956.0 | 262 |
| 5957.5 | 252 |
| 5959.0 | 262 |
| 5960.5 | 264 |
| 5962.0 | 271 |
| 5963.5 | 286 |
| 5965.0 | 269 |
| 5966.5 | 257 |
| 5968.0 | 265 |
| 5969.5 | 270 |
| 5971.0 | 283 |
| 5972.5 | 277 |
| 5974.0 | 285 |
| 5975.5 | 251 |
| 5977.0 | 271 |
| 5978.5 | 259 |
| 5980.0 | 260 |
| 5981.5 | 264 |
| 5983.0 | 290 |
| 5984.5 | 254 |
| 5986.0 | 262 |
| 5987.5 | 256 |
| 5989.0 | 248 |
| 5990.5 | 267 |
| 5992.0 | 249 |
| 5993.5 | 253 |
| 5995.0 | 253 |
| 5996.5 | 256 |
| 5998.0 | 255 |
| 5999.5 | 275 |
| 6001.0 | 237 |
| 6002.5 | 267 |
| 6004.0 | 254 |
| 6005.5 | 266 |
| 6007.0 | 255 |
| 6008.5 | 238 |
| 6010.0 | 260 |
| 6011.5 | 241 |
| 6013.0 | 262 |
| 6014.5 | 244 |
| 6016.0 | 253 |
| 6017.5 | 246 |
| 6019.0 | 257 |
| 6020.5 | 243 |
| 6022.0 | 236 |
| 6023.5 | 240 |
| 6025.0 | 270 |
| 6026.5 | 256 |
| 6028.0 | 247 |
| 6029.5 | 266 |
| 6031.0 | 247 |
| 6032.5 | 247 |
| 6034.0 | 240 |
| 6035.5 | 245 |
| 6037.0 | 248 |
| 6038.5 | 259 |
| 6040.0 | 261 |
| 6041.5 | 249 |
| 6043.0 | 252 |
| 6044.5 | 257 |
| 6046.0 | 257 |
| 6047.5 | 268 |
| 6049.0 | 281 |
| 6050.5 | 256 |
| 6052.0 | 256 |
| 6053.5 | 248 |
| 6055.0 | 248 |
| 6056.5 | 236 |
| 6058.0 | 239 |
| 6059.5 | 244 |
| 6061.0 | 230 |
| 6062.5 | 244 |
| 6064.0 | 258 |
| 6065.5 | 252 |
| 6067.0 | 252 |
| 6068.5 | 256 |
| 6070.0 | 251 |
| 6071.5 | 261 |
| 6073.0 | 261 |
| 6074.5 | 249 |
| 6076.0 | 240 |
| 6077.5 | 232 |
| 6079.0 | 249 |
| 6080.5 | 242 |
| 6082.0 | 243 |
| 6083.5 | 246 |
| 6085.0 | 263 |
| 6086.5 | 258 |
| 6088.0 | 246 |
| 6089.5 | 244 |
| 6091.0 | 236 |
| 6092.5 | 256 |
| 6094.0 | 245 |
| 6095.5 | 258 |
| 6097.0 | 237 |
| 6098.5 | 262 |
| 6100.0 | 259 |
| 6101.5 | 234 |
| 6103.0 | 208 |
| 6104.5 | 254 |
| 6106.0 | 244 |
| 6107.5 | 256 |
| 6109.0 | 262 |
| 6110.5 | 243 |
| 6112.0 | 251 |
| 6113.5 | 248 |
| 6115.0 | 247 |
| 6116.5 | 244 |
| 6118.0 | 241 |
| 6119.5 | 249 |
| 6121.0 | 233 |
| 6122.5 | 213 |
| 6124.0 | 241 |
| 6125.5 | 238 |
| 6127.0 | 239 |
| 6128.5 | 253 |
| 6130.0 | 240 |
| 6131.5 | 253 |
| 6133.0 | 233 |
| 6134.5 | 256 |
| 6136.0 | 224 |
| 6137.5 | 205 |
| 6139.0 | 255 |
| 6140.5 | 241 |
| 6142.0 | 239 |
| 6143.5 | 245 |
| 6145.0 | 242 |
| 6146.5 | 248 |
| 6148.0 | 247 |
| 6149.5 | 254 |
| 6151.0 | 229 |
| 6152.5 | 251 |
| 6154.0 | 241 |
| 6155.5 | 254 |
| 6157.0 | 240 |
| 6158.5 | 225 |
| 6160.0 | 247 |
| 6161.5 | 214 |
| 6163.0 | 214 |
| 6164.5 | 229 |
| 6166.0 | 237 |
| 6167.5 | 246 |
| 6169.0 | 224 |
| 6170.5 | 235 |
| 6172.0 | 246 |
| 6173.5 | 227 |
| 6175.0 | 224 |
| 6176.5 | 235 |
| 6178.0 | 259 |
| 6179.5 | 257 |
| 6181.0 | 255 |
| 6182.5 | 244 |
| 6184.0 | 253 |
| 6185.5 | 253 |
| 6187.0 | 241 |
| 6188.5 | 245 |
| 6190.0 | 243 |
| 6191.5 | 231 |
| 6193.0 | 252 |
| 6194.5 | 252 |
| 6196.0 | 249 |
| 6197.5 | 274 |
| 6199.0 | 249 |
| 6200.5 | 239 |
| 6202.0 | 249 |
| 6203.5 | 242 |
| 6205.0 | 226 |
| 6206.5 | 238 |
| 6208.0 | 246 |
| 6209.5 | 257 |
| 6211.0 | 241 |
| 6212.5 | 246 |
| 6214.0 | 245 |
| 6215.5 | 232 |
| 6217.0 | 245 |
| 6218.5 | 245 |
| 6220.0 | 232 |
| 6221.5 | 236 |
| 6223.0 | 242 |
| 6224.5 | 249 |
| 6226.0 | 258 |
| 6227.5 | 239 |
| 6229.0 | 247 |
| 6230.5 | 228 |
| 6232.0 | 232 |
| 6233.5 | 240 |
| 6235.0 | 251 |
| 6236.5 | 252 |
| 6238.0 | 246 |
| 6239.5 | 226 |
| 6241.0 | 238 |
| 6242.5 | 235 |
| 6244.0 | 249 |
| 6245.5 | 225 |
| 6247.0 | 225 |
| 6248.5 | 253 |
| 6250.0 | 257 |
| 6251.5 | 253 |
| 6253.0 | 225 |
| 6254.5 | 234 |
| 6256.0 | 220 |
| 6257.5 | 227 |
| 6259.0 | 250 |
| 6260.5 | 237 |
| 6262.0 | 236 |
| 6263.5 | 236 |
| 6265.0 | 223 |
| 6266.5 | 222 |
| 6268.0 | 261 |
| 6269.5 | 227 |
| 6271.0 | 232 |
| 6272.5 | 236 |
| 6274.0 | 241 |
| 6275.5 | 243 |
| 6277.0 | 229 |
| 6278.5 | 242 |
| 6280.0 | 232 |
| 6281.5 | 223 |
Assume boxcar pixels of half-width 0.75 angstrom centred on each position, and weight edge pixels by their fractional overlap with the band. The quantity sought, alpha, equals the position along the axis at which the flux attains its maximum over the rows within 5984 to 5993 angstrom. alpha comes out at 5990.5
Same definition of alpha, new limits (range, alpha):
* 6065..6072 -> 6071.5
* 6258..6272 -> 6268.0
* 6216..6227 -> 6226.0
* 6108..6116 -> 6109.0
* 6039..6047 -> 6040.0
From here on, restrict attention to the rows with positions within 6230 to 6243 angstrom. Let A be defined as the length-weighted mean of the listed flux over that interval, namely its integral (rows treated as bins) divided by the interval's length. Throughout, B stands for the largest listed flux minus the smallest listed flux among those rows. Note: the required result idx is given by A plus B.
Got 265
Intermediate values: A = 239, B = 26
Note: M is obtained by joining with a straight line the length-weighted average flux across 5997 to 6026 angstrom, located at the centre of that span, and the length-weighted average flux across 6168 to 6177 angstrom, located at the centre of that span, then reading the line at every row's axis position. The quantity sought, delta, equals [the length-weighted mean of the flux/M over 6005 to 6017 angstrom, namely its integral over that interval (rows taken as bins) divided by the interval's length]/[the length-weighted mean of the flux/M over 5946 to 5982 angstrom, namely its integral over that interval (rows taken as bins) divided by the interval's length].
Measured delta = 0.97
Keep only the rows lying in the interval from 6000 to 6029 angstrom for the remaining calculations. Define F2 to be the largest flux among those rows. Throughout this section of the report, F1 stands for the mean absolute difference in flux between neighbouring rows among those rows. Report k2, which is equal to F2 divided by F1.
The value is 18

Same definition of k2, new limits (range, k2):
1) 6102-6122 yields 23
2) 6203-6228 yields 27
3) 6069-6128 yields 23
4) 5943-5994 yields 27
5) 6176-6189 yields 32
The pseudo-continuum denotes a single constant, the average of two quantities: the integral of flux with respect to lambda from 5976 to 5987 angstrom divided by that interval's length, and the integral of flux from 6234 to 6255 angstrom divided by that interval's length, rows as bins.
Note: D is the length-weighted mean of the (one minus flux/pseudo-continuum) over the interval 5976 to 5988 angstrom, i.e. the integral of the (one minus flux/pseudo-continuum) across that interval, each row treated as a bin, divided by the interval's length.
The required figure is -0.05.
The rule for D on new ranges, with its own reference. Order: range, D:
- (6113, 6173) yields 0.06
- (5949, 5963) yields -0.04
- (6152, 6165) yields 0.07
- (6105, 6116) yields 0.01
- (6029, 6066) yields 0.01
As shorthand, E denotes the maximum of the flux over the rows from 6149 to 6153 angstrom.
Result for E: 254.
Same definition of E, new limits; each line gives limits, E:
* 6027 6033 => 266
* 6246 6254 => 257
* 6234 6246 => 252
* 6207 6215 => 257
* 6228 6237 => 252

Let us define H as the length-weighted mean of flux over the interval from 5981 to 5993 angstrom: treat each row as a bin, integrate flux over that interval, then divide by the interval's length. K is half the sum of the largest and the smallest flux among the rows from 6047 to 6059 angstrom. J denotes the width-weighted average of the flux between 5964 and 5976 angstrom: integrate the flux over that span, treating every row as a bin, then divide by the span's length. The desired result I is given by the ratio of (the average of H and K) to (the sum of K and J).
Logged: 0.491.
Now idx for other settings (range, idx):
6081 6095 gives 276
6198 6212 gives 275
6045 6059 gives 299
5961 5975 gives 302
